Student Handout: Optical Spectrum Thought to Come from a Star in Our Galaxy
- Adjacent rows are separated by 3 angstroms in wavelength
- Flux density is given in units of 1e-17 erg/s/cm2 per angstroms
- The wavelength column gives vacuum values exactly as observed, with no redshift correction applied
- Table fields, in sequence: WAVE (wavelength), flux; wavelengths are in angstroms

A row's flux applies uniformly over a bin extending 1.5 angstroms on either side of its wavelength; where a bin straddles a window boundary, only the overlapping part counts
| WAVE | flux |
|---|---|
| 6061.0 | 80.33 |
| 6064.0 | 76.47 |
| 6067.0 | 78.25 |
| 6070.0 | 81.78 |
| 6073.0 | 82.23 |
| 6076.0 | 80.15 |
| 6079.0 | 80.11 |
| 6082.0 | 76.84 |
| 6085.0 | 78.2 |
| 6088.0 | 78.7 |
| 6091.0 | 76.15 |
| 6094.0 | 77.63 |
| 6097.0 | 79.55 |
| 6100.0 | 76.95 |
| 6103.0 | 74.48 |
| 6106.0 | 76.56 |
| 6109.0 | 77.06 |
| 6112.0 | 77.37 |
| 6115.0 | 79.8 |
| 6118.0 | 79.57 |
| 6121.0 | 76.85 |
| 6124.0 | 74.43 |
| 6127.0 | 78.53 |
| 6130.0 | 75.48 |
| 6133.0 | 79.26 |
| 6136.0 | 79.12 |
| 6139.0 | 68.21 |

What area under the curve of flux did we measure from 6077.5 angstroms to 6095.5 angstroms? 1403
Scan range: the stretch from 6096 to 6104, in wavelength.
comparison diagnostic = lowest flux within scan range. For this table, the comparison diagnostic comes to 74.48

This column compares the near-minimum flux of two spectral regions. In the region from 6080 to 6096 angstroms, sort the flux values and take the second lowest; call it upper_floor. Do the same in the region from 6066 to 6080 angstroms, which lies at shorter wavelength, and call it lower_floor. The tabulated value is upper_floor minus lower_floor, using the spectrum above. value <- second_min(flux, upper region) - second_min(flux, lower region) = -3.3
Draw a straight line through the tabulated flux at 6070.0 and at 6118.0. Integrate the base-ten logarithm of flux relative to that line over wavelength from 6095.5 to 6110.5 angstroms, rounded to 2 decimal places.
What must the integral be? -0.28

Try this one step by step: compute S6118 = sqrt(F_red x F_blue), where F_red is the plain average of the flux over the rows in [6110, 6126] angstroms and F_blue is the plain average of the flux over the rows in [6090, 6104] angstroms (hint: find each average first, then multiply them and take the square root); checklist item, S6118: 77.3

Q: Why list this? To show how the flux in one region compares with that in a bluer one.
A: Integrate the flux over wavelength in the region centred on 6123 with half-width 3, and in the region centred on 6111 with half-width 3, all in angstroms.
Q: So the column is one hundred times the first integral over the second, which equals 98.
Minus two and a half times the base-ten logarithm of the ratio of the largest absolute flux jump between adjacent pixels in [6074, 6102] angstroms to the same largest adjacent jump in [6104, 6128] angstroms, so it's 0.2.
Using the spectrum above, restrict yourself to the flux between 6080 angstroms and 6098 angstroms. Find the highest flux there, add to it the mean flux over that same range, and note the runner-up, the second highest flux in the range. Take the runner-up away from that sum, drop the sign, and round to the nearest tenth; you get 78.7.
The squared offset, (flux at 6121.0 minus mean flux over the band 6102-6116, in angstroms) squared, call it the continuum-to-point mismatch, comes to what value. 0.0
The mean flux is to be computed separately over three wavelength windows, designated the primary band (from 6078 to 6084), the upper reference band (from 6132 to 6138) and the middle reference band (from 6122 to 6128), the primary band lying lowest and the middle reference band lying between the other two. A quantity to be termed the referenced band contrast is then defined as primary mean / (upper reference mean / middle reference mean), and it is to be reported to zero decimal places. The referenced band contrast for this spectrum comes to 76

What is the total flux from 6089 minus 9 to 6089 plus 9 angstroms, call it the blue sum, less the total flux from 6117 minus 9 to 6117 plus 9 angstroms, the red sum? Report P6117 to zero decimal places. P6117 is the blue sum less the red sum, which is 2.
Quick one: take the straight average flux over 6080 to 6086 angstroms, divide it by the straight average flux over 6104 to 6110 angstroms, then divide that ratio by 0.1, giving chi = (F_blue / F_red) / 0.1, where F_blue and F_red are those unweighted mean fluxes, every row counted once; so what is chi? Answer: 10.1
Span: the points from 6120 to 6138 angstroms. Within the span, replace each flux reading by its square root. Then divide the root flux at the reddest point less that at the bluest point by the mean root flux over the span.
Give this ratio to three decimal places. 0.015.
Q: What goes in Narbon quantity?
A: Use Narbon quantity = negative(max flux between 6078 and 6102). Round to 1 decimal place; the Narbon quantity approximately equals -80.1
